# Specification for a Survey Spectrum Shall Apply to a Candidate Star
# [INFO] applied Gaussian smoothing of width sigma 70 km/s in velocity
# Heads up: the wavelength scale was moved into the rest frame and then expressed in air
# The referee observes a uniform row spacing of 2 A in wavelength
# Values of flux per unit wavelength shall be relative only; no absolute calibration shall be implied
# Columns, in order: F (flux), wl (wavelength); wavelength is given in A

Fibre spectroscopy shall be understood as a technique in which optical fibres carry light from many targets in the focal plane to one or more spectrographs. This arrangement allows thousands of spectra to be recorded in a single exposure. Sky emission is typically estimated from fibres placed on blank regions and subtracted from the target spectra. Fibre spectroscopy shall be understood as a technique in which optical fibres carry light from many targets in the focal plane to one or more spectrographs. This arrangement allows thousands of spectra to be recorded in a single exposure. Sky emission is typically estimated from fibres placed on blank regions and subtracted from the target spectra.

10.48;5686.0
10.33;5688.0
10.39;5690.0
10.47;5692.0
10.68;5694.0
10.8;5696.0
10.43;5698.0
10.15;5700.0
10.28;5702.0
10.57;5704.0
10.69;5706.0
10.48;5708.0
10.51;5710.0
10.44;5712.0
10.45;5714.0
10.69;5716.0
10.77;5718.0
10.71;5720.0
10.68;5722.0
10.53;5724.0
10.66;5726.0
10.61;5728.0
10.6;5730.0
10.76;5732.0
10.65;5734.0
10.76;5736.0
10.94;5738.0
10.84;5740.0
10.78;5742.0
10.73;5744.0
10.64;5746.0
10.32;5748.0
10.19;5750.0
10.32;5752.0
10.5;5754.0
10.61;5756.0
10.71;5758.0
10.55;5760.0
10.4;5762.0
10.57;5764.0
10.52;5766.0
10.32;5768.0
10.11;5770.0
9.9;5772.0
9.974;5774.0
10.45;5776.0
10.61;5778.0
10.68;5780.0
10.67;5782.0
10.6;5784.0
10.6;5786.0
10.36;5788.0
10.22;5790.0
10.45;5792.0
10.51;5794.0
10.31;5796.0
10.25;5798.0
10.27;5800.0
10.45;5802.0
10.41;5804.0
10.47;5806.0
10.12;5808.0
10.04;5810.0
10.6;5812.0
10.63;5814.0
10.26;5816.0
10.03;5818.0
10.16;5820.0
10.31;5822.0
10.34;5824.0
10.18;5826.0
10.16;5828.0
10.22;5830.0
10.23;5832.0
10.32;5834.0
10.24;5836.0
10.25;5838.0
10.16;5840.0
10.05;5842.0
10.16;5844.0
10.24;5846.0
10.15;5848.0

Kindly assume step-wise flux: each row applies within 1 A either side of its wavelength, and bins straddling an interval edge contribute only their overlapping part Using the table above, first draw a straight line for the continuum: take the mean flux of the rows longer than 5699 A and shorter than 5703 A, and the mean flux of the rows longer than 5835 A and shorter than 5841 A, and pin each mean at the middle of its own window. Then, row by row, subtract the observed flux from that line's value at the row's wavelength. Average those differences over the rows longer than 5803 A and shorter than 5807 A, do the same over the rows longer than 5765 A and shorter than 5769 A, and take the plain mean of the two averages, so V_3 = -0.214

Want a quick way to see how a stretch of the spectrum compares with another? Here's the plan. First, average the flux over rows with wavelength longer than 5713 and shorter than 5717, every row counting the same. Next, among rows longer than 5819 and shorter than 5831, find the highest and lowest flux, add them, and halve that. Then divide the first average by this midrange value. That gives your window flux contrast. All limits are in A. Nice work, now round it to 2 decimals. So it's 1.03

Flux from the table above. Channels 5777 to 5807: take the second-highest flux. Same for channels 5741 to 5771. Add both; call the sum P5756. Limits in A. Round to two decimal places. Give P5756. 21.40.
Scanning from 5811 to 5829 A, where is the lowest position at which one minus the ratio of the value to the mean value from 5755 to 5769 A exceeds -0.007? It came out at 5816.0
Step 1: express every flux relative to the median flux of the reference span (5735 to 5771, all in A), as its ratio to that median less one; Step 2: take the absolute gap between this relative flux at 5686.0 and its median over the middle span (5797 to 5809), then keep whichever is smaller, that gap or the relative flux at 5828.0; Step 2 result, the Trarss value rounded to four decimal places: -0.0379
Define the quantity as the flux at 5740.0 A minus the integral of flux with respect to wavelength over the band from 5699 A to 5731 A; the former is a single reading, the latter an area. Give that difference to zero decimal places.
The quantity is -327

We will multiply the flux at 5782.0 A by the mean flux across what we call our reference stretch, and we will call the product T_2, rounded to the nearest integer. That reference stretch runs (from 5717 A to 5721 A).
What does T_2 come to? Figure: 115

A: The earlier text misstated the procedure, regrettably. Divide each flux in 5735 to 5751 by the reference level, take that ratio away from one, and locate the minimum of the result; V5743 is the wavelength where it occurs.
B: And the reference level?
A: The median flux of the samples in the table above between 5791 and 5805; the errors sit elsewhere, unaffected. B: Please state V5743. 5738.0 A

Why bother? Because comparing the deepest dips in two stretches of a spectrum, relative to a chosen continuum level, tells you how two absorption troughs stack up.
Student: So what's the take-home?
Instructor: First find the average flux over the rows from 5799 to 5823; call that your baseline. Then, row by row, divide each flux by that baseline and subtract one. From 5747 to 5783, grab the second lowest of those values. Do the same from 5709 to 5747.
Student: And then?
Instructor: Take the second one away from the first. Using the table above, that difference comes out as -0.05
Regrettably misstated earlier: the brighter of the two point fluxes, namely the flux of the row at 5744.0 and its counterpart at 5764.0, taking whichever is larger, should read 10.7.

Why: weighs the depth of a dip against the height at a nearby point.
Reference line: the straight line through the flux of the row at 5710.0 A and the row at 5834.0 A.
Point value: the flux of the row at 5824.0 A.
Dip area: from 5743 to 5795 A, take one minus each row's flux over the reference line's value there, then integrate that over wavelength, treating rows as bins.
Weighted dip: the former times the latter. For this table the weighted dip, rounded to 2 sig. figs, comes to -1.2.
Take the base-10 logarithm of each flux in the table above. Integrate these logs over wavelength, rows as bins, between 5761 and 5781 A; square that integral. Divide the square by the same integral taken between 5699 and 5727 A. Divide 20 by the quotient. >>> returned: 1.39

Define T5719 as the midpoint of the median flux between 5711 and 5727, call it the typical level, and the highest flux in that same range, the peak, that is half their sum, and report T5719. 10.7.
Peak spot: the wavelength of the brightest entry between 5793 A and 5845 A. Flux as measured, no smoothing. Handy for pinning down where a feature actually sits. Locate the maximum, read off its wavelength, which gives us 5814.0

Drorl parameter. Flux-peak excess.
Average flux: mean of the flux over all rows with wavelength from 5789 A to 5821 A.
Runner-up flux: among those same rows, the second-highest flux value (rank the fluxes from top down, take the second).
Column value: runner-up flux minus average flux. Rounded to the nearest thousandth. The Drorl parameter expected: 0.276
